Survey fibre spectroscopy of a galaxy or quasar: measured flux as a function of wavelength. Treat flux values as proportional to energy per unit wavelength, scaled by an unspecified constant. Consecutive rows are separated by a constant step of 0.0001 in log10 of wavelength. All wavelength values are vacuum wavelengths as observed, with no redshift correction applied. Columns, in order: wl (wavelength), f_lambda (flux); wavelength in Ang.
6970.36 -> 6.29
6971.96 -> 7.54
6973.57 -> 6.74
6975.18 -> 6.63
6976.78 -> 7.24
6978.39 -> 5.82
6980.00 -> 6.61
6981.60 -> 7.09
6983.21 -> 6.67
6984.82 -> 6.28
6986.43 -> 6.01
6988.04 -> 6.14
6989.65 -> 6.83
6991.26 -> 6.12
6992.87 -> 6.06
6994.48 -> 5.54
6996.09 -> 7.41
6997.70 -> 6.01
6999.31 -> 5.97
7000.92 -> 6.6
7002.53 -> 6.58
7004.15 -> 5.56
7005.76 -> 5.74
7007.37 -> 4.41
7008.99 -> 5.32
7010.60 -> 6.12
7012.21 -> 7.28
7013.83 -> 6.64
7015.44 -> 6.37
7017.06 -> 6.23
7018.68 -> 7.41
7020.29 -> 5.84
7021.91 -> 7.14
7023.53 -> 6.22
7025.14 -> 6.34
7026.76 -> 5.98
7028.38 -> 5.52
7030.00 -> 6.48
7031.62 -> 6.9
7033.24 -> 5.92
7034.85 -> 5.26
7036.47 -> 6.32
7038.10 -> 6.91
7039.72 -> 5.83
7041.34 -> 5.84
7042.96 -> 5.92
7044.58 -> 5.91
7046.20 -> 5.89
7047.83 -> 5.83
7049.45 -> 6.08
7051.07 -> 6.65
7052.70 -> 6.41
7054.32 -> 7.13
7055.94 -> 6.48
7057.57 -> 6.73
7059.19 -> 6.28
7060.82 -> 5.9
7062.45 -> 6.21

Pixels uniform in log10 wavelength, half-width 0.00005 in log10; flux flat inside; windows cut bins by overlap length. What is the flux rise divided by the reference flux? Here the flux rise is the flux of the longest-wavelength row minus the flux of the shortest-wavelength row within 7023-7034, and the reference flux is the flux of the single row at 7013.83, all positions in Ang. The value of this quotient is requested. -0.05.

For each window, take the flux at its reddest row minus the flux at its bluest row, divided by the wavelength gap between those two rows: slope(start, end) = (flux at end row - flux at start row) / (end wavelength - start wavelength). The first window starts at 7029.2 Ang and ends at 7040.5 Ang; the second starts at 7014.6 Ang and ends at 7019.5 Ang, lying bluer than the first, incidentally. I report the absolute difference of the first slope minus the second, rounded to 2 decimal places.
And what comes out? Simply 0.39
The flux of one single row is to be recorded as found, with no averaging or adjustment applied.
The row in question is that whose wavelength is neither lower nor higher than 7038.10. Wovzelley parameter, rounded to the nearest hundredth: 6.91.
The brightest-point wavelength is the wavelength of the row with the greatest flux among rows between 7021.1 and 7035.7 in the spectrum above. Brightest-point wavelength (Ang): 7021.91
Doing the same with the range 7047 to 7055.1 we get 7054.32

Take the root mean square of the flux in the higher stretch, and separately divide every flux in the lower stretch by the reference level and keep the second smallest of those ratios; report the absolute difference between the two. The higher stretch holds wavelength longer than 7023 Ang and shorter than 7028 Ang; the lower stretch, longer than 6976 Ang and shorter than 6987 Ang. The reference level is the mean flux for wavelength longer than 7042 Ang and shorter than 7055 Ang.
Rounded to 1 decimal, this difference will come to 5.2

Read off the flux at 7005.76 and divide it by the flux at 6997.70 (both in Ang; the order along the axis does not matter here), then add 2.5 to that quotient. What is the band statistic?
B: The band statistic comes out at 3.46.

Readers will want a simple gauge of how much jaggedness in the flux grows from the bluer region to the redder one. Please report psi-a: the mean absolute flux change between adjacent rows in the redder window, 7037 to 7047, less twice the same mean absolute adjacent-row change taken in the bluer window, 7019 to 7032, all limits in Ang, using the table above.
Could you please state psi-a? -1.1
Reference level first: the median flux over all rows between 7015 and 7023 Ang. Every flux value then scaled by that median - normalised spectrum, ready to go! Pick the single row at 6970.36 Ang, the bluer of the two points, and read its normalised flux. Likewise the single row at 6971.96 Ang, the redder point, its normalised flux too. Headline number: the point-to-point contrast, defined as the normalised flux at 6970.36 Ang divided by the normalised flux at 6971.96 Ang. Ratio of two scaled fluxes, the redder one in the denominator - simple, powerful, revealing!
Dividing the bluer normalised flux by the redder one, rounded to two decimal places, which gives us 0.83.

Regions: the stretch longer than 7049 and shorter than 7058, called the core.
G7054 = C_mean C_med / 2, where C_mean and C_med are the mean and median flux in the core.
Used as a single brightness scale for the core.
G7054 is 21.6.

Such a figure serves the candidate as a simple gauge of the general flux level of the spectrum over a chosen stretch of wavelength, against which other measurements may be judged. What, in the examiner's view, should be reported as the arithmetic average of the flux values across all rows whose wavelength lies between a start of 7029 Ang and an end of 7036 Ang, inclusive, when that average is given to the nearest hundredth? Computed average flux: 6.14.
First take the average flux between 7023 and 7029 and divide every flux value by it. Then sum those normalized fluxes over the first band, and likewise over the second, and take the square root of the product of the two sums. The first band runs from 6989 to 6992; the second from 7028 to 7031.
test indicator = 2.07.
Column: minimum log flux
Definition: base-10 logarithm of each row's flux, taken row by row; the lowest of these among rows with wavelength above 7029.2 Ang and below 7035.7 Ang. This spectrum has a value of 0.721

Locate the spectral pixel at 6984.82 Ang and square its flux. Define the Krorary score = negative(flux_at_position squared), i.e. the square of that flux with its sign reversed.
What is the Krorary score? -39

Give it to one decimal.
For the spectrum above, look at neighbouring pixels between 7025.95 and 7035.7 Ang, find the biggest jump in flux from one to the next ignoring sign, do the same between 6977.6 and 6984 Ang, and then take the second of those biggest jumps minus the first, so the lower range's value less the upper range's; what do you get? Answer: -0.2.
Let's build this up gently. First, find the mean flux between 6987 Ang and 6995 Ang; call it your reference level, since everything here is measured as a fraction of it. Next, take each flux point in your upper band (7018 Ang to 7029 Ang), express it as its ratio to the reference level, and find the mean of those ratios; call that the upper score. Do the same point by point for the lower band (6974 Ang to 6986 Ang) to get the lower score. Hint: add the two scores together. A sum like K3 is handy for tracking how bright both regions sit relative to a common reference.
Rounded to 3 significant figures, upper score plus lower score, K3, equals 2.11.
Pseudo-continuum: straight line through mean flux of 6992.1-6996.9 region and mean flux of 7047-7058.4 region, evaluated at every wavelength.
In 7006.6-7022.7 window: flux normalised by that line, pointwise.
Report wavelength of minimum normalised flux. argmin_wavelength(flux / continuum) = 7007.37 Ang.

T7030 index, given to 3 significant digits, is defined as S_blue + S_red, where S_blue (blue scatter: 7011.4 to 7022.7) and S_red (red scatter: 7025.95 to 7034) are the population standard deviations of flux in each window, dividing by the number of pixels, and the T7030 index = 1.03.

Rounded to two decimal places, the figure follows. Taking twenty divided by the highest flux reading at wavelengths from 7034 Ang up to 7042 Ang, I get 2.89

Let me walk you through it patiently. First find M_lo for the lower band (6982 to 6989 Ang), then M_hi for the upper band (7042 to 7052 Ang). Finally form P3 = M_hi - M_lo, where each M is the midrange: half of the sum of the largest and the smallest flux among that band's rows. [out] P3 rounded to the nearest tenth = -0.1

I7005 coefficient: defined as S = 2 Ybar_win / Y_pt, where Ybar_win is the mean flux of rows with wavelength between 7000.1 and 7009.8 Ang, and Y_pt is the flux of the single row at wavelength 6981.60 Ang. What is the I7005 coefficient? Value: 1.6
